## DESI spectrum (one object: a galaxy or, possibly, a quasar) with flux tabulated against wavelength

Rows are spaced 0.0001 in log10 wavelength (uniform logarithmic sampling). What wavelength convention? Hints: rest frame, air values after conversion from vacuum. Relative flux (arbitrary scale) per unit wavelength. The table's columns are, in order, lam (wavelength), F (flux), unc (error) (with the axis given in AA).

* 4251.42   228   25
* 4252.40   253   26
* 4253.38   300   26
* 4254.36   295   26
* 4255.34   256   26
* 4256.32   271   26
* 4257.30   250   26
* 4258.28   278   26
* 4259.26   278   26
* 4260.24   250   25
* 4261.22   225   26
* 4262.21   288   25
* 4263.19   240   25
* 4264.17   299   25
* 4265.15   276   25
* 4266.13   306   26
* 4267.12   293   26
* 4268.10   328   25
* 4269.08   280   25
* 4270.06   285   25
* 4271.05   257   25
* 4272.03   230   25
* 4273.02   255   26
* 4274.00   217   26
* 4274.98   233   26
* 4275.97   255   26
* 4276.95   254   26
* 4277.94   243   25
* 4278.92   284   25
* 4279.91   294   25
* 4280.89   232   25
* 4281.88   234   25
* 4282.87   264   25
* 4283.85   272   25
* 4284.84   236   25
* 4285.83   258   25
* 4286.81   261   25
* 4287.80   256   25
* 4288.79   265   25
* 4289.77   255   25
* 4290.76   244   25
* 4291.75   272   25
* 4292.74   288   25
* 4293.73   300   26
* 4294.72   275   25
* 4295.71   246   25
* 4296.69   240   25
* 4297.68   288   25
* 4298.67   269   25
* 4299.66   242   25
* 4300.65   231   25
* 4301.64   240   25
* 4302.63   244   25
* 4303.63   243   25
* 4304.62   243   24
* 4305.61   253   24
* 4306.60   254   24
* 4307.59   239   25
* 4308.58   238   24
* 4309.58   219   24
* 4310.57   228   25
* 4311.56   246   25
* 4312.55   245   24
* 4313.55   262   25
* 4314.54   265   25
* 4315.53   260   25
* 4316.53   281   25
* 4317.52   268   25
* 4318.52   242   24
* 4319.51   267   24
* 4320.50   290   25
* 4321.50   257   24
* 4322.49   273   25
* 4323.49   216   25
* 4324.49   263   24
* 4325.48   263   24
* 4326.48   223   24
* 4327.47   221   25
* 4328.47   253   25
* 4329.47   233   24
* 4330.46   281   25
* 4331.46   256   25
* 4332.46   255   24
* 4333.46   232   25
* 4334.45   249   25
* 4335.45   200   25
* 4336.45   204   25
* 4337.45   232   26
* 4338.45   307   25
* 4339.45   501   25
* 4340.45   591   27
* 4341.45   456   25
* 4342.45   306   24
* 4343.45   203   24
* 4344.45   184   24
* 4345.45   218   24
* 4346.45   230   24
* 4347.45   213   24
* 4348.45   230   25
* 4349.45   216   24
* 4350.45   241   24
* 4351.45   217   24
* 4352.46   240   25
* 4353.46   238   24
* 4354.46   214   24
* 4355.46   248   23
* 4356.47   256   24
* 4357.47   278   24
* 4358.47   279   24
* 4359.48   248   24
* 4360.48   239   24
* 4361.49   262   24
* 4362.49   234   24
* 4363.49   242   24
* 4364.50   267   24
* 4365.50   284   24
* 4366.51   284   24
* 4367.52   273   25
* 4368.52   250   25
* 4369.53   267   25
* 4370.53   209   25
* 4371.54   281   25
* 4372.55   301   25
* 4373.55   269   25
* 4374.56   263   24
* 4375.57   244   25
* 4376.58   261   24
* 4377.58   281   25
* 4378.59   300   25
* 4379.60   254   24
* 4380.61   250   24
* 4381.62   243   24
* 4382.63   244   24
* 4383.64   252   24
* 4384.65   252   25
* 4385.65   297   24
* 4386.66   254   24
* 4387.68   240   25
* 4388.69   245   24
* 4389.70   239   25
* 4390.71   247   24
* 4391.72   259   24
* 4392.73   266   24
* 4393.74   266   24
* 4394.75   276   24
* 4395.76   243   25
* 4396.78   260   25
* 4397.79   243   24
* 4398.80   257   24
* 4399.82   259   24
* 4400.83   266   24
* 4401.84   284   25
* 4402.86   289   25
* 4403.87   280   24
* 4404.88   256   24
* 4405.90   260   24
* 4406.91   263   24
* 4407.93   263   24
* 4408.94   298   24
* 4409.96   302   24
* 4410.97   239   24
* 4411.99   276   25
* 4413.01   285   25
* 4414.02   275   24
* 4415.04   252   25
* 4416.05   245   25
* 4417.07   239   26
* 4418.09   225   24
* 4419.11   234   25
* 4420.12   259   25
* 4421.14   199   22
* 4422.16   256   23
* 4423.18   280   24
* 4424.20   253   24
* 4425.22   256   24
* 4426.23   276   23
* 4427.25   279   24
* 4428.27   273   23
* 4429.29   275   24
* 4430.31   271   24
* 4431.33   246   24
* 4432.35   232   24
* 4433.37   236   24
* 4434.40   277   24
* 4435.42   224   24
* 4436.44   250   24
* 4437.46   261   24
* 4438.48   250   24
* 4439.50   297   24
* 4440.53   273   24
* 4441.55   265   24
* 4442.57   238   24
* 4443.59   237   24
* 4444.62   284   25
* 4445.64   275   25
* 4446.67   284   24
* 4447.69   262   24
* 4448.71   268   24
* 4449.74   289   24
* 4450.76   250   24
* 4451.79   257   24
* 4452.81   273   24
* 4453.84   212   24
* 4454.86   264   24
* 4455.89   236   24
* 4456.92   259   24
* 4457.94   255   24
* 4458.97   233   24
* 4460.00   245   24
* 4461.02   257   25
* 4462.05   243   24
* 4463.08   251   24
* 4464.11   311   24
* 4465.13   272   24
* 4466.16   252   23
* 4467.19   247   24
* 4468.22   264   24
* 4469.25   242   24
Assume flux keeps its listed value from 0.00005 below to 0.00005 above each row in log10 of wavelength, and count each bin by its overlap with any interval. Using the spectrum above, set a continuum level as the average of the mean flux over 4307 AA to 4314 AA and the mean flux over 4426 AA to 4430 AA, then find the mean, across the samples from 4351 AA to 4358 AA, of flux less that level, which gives -16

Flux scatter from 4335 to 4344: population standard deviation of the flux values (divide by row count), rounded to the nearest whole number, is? 139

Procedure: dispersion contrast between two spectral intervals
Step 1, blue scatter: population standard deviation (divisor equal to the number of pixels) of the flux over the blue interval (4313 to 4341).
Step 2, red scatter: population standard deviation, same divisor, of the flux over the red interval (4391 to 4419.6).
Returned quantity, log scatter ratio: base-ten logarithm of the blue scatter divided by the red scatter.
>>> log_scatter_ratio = 0.6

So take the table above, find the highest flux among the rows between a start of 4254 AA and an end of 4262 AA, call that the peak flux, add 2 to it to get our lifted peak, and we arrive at 297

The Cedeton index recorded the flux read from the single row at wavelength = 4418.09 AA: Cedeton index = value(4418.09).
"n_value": 225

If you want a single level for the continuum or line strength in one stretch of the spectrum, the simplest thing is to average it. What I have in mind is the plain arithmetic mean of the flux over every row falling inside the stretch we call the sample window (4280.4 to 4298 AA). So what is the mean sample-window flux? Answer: 260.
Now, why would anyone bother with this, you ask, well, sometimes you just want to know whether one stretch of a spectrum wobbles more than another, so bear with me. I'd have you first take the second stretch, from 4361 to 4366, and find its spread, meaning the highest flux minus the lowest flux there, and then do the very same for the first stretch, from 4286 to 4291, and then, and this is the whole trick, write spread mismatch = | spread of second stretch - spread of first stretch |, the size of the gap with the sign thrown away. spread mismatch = 29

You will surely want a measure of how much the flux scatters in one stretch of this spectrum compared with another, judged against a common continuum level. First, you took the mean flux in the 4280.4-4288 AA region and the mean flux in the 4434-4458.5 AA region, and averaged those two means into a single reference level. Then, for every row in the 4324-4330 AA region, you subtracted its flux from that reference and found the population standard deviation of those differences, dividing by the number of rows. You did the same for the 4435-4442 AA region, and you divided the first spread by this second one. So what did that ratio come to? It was 0.85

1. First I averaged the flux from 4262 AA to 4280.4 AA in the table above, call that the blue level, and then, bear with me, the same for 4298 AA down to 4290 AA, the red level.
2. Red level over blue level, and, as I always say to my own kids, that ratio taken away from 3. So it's 2.00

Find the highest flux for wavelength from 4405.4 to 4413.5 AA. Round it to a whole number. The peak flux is 302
